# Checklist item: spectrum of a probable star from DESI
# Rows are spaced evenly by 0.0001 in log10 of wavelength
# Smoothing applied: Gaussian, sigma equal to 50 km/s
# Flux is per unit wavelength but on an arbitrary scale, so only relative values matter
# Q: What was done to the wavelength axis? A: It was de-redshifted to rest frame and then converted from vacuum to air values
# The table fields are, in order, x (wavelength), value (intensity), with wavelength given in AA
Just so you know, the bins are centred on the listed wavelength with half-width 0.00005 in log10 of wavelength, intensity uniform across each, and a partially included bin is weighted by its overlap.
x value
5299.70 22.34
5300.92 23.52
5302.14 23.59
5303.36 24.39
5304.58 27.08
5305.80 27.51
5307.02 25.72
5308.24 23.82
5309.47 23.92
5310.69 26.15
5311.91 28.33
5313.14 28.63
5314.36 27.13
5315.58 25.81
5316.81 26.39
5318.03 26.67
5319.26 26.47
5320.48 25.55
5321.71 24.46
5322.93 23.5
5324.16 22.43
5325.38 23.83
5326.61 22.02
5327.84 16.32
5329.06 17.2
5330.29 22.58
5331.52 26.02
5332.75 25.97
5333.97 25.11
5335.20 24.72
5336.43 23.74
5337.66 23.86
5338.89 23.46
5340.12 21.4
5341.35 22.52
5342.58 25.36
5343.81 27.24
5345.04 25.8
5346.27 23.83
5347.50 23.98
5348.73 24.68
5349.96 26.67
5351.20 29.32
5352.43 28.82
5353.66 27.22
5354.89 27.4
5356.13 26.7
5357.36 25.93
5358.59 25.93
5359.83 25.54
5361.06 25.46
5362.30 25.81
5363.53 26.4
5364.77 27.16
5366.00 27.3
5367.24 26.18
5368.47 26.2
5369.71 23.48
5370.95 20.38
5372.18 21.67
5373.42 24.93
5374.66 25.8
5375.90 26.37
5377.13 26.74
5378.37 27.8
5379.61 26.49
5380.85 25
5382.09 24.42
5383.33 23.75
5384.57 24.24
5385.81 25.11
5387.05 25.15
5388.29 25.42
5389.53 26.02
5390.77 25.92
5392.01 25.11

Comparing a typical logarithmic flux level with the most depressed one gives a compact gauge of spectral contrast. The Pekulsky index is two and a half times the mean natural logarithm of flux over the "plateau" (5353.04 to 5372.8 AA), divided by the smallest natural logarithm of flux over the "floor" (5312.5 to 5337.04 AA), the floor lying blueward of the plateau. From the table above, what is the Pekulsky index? 2.90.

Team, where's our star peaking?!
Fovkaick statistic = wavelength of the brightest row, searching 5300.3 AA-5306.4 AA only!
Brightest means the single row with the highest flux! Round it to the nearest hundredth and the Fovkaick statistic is 5305.80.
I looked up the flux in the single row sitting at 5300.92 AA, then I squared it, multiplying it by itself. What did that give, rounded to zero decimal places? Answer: 553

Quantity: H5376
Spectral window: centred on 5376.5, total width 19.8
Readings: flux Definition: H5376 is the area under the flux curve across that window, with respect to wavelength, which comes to 493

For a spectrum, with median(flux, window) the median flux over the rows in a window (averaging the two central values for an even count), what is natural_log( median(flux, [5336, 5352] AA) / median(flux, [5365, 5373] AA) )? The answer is -0.035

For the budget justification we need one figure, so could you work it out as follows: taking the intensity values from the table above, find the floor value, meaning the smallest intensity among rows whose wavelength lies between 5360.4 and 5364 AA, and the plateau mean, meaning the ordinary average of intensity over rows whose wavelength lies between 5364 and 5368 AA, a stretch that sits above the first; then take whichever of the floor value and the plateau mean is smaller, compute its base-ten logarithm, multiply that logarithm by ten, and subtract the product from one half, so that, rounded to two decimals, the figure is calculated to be -13.56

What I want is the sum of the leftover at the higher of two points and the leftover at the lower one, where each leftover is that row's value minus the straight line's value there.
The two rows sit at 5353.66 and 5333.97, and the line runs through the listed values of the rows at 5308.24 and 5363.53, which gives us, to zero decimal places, 1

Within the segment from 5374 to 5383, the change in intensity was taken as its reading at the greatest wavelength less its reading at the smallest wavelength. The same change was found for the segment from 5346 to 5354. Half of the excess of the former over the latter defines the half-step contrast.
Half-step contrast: -2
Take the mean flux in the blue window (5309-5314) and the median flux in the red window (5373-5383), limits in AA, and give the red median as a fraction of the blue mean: 0.97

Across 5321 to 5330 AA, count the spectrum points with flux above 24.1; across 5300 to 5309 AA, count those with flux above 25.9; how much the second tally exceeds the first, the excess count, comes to 1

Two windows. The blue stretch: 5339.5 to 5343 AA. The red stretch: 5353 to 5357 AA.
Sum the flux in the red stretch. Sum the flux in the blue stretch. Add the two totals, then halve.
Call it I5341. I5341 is 75.3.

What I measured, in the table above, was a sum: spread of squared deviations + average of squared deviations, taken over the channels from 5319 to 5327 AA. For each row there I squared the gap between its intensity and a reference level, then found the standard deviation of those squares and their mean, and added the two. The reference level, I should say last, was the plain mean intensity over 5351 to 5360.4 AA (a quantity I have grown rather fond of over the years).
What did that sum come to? 20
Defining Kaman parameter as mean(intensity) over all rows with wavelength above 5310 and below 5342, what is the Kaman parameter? 24.2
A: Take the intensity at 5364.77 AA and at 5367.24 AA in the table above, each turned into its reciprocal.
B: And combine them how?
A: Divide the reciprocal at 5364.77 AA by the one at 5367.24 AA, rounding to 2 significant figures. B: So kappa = 0.96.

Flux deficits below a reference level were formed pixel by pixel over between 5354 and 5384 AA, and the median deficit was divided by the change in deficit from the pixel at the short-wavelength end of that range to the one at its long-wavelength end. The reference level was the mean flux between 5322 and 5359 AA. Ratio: -0.4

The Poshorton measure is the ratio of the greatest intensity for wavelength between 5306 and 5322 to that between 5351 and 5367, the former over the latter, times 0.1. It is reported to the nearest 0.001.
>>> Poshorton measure 0.098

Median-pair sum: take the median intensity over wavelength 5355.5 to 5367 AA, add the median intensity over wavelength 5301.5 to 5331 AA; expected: 50.9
